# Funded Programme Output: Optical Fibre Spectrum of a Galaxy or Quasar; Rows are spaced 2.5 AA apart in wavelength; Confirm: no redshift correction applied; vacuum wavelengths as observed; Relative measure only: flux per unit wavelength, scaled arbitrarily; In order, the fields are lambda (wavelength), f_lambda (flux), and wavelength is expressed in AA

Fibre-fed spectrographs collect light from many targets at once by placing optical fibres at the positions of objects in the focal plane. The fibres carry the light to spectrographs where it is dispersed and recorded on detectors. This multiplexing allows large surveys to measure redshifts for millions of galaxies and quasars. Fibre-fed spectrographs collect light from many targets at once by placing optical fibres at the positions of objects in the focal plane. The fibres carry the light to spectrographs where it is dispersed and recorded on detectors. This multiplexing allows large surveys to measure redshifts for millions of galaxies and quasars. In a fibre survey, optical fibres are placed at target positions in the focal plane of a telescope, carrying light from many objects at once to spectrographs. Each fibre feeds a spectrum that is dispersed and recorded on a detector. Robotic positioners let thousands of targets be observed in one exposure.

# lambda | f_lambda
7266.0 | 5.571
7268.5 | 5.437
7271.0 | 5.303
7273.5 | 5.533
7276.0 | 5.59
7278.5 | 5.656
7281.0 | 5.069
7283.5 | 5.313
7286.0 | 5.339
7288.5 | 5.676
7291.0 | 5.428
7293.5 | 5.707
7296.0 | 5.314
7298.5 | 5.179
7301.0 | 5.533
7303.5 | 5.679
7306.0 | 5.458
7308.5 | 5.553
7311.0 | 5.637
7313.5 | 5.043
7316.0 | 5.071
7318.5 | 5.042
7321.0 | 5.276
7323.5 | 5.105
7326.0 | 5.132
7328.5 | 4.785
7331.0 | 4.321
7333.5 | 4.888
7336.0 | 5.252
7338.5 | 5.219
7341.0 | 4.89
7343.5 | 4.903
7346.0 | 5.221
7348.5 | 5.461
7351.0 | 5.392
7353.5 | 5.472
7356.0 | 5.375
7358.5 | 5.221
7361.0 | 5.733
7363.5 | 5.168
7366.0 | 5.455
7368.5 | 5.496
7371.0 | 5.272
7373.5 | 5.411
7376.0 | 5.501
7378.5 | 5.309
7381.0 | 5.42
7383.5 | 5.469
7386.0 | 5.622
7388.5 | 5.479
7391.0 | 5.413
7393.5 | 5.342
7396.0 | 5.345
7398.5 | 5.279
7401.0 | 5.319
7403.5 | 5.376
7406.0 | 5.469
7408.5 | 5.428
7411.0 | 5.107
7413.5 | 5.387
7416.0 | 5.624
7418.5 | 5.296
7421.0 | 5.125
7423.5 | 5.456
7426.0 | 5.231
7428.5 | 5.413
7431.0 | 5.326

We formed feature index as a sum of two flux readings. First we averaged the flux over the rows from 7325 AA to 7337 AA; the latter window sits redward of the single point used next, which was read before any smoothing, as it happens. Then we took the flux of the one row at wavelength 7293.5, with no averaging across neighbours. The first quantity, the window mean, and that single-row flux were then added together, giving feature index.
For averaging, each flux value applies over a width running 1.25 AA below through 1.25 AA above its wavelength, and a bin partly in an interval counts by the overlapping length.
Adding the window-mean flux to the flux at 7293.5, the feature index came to 10.6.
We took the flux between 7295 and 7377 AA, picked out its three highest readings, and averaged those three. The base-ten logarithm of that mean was 0.755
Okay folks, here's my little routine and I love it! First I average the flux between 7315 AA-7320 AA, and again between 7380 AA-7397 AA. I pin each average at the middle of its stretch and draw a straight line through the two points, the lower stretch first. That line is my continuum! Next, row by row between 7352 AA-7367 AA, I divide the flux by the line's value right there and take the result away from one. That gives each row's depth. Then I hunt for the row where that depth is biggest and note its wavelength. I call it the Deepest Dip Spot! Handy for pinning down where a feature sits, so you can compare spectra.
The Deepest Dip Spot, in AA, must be 7363.5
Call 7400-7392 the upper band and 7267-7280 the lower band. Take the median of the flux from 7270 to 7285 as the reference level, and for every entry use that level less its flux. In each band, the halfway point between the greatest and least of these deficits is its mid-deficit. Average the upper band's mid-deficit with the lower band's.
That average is 0.027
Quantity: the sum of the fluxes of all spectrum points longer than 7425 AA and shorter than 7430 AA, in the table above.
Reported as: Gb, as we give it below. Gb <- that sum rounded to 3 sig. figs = 10.6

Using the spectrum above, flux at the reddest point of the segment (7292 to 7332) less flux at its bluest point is -1.4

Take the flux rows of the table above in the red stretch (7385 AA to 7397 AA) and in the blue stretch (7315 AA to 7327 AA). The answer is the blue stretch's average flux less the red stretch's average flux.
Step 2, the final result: -0.31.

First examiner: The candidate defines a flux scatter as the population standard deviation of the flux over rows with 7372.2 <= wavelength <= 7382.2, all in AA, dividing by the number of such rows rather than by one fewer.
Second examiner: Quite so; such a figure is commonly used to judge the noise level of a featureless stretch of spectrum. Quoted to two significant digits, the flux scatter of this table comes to 0.068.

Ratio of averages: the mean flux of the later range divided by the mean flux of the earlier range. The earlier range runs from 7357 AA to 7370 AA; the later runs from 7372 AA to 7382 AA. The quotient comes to 0.999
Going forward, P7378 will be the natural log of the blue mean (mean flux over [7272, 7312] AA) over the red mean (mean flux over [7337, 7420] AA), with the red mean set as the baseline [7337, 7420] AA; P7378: 0.022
